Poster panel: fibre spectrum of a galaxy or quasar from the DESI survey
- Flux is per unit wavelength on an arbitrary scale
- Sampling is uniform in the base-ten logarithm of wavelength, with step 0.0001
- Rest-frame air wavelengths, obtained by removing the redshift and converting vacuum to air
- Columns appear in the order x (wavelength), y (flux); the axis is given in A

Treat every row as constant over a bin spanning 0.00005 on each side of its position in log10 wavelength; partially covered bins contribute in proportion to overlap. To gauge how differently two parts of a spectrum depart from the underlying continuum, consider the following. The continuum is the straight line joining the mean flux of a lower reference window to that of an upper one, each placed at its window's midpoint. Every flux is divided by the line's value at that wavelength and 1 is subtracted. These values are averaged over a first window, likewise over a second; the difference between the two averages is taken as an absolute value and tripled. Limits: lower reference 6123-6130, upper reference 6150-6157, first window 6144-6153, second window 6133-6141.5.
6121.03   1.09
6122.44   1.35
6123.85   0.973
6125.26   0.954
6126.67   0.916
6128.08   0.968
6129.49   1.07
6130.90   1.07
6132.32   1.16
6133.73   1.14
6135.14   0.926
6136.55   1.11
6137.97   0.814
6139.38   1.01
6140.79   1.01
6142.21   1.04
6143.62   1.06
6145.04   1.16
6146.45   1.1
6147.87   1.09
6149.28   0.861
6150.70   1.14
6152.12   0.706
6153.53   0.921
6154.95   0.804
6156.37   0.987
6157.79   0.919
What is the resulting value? 0.12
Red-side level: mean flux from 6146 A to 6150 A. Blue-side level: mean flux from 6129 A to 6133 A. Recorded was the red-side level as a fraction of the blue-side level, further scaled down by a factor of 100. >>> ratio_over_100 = 0.0092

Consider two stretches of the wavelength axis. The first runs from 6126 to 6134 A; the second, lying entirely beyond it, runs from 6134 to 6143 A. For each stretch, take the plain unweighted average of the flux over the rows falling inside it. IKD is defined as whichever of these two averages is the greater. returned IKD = 1.05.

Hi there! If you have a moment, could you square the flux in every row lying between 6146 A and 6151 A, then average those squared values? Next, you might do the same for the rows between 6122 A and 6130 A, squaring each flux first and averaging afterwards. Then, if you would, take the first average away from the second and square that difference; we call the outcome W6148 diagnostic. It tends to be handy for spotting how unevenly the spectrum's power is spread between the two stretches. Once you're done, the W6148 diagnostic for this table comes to 0.000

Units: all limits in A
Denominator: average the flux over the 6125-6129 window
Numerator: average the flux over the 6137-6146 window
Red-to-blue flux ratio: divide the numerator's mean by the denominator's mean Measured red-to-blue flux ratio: 1.07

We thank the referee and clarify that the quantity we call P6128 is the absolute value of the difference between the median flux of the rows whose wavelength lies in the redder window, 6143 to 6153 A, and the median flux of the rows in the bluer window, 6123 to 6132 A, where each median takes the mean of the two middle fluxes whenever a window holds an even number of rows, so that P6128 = 0.12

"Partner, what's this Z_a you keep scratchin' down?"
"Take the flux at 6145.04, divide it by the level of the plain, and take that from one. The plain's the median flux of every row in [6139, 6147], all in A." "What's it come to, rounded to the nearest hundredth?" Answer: -0.10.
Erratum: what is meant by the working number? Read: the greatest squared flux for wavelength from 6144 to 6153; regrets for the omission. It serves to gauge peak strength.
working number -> 1.35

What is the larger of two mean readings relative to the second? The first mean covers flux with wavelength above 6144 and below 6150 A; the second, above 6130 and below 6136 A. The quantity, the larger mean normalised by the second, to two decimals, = 1.00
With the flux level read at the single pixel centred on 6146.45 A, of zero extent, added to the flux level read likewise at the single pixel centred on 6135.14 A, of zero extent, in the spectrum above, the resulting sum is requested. 2.03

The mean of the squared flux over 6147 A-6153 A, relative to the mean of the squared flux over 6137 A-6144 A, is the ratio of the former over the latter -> 0.95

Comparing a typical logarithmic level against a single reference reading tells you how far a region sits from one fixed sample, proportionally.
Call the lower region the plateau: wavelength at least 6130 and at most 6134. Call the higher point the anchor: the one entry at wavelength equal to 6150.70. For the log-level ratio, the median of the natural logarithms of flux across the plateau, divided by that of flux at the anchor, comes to 1.0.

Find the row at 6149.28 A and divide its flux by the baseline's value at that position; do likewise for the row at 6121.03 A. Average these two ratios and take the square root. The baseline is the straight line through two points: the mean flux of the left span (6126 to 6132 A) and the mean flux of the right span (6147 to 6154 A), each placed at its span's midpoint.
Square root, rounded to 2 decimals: 0.99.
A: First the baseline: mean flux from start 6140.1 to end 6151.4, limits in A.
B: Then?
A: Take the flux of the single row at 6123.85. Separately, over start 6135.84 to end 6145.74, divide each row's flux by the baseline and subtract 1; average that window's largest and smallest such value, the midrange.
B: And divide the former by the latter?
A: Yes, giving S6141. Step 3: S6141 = -15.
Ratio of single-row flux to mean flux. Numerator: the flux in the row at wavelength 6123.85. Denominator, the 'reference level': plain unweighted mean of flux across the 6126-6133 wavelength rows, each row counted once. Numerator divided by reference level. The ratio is 0.94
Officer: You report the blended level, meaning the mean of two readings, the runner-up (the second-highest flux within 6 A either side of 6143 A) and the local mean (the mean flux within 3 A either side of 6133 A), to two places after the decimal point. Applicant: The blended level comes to 1.09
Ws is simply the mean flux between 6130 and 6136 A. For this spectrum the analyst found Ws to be 1.07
